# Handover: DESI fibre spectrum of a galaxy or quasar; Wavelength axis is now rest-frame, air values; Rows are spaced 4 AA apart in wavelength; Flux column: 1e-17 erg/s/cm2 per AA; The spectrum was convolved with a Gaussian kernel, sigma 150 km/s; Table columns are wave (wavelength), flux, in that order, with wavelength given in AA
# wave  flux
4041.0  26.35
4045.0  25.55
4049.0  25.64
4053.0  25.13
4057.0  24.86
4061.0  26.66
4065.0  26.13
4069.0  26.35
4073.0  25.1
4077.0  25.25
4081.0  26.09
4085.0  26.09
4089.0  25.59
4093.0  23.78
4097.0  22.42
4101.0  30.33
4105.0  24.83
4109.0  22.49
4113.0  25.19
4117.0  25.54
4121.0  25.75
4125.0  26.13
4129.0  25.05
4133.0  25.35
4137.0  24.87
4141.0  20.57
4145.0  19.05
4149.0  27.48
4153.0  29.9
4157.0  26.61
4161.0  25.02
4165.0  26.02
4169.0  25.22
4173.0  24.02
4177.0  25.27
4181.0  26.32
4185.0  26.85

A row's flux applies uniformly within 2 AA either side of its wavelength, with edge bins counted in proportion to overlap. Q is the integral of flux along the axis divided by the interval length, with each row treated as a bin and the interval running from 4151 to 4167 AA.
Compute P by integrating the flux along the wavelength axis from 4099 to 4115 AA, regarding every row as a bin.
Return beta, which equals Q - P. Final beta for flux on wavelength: -384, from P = 411.4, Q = 26.9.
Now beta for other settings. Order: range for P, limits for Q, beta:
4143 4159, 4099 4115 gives -386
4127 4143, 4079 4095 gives -358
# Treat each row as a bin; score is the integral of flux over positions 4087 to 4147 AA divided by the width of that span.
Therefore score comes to 24.5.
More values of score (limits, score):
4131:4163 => 24.9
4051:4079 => 25.6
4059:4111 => 25.5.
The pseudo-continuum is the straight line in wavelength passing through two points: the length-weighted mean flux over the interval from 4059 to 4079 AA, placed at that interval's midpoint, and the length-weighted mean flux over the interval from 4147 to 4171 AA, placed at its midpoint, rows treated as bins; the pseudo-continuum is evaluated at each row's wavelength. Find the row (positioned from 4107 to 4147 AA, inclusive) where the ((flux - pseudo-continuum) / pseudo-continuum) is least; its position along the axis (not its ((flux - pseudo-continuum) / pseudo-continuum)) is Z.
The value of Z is 4145.0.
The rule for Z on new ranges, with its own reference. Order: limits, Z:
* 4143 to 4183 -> 4145.0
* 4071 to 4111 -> 4109.0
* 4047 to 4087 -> 4057.0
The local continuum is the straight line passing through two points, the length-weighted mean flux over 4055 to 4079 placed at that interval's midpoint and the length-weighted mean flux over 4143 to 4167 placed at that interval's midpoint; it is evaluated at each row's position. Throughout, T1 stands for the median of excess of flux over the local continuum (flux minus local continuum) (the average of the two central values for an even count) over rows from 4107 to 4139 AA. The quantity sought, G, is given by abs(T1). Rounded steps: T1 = -0.43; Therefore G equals 0.43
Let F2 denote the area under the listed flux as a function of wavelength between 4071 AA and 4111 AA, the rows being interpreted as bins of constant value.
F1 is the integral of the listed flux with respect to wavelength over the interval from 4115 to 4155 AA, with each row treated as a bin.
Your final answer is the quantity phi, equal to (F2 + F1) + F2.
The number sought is 3015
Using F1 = 999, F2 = 1008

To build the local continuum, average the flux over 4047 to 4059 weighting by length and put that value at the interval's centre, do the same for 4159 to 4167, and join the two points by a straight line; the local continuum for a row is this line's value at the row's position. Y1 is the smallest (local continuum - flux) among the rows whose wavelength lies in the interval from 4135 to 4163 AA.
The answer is -4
